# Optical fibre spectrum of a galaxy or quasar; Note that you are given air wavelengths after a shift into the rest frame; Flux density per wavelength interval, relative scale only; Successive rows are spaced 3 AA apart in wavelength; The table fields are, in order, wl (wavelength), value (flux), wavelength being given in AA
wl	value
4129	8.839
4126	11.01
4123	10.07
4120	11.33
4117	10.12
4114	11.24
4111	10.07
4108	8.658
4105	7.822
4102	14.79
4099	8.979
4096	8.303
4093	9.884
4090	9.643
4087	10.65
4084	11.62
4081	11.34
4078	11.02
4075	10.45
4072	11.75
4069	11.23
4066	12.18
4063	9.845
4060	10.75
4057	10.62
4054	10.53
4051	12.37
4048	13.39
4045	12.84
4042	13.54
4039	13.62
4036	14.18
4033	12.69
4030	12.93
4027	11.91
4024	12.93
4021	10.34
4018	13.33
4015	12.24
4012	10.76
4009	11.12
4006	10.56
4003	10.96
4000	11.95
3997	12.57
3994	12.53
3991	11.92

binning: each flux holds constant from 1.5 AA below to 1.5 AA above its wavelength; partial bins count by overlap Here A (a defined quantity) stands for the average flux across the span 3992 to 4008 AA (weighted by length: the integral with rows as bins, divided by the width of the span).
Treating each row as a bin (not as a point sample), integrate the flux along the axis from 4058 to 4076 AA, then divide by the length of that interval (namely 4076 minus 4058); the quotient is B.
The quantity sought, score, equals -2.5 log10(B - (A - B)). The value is -2.54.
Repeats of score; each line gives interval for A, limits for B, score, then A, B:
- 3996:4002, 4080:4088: -2.54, 12.1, 11.2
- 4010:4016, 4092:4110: -2.27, 11.4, 9.7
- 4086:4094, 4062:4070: -2.72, 10.0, 11.2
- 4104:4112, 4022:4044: -3.09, 8.8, 13.0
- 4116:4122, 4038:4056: -2.91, 10.7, 12.6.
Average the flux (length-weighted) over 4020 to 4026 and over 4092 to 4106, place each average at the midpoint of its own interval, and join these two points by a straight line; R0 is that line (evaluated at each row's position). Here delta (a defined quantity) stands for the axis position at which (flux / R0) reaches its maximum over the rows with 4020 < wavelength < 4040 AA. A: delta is 4036 AA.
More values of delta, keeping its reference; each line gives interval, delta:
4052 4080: 4066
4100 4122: 4102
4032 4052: 4036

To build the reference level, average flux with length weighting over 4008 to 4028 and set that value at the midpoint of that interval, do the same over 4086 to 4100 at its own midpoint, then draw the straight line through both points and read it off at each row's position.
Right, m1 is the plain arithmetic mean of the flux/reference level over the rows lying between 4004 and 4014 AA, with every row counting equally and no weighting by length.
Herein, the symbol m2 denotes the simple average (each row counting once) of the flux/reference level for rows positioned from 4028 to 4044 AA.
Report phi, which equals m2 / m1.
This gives 1.3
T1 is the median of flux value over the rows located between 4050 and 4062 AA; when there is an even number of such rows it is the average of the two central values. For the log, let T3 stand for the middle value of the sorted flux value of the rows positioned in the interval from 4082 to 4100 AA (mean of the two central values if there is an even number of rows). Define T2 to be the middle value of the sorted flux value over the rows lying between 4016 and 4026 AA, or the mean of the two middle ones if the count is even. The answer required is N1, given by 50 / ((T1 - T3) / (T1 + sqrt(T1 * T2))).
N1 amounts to 1218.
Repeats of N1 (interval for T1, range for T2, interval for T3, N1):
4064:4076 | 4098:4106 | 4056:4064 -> 1244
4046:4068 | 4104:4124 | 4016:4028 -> -633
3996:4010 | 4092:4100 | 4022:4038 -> -583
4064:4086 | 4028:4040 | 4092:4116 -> 619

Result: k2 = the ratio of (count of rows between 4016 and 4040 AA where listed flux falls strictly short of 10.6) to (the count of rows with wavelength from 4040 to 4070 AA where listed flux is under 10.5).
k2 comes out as 1.0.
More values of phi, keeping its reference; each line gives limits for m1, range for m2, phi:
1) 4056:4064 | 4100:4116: 1.2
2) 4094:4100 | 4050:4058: 1.1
